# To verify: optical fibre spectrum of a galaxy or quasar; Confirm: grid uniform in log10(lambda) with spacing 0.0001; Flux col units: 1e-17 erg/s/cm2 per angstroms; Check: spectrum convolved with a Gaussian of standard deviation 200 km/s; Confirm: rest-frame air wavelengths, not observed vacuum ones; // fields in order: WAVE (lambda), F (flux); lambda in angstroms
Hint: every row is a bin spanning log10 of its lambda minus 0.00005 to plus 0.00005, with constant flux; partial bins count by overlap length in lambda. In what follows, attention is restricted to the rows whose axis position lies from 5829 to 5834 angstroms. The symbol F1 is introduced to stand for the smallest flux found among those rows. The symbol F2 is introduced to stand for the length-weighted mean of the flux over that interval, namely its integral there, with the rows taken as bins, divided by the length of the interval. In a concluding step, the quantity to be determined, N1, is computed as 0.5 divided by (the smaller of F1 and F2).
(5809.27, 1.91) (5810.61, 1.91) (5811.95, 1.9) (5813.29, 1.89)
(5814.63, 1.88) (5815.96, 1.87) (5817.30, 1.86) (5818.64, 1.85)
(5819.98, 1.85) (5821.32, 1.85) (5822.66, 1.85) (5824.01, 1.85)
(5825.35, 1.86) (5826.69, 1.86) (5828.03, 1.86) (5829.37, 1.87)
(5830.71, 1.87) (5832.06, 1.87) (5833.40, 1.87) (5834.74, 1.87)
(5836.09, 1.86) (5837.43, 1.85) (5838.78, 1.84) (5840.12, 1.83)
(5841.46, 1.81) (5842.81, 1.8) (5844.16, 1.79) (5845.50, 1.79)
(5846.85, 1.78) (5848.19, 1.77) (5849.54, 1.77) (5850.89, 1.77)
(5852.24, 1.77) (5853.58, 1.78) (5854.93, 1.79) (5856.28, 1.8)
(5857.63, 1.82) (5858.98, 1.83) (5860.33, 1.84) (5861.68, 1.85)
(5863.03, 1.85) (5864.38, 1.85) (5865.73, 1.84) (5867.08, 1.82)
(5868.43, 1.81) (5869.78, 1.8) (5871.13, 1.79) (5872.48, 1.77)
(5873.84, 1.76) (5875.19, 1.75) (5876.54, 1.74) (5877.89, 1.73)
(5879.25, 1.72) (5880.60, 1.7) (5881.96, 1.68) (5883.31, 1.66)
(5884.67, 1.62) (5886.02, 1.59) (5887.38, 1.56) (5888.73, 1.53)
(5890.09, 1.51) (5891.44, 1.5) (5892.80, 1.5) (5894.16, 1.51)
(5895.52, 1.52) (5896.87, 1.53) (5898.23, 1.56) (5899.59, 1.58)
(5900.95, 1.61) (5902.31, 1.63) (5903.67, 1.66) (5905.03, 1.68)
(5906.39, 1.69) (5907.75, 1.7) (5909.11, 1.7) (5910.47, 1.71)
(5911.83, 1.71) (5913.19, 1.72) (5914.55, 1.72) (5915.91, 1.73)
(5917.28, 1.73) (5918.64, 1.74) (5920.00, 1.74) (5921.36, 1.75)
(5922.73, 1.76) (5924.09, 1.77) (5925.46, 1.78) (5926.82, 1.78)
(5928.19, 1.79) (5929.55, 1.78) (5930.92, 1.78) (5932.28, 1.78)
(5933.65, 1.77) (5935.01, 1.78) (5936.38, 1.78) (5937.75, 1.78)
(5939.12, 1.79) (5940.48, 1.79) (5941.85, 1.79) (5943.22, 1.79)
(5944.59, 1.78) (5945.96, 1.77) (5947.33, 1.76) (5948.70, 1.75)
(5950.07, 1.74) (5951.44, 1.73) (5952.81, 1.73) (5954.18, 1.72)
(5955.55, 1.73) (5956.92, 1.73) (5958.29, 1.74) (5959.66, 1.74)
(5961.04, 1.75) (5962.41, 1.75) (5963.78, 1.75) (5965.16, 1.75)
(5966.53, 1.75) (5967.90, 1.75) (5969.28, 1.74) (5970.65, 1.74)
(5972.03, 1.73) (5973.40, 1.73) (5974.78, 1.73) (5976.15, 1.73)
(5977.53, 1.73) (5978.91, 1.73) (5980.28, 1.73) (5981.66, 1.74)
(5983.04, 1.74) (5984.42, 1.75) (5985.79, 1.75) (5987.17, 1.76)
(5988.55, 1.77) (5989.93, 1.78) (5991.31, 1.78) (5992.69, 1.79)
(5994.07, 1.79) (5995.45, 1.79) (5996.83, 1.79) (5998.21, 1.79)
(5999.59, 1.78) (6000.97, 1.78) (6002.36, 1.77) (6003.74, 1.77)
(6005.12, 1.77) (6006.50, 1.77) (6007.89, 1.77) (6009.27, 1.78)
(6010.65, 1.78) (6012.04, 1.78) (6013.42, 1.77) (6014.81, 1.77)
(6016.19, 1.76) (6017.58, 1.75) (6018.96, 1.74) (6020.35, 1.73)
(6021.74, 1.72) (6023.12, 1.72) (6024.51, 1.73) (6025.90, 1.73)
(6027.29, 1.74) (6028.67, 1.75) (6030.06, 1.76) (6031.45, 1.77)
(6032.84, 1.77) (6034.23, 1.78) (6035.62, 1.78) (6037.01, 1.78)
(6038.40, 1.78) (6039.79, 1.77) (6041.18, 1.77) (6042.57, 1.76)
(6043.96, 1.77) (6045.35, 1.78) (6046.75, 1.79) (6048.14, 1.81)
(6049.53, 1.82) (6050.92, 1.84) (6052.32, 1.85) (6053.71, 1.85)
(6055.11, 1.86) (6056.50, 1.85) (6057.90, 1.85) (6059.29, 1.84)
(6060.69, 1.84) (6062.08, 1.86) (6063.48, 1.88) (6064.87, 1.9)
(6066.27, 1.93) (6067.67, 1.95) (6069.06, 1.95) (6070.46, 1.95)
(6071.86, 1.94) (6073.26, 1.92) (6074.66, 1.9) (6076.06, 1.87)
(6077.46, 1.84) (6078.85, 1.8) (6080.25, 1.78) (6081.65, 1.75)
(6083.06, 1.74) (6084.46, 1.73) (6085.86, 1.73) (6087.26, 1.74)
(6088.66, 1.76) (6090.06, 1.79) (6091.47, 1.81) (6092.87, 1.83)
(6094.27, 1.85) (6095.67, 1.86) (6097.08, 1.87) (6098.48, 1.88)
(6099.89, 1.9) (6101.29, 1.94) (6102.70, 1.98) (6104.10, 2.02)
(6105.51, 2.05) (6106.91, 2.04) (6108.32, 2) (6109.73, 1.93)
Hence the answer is 0.267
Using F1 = 1.87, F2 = 1.87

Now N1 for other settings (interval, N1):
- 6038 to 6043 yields 0.284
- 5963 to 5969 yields 0.286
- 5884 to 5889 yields 0.327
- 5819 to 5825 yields 0.271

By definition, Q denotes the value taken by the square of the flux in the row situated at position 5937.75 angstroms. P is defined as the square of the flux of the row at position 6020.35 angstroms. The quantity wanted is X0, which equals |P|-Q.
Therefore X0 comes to -0.2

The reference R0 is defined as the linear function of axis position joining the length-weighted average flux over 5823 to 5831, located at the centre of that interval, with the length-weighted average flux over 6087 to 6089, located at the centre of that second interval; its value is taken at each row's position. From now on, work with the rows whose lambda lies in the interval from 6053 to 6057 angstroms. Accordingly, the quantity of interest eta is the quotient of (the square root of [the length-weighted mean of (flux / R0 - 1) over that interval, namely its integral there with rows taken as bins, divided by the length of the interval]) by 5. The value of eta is 0.045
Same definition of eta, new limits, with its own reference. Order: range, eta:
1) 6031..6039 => 0.008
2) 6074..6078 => 0.051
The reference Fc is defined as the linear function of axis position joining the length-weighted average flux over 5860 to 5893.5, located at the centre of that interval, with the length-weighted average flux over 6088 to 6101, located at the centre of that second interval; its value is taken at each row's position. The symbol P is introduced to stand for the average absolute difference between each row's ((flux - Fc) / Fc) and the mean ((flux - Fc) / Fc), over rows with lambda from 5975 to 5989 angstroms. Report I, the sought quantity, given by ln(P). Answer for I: -5.22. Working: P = 0.0054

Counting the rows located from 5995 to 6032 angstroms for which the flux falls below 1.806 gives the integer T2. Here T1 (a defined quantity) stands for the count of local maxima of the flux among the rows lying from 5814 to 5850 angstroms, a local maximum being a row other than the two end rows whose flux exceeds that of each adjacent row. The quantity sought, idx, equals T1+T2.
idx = 27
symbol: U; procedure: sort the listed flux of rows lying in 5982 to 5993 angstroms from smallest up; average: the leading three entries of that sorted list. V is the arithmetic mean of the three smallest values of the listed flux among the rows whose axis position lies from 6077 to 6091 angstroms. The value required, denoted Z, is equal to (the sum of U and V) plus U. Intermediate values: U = 1.747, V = 1.73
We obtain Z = 5.23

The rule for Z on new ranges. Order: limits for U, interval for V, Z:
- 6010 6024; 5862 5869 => 5.27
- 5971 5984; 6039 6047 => 5.23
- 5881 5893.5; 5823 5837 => 4.86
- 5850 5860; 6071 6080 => 5.38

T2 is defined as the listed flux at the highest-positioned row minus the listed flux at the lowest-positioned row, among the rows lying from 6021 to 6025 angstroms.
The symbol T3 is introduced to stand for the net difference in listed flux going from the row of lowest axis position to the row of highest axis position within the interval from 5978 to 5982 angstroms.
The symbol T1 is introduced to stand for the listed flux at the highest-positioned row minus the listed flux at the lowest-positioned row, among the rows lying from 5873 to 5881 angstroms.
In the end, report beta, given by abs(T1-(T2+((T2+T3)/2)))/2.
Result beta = 0.04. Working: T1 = -0.06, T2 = 0.010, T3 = 0.010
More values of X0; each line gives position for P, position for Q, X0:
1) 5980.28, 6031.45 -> -0.1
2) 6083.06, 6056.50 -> -0.4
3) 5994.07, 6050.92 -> -0.2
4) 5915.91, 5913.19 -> 0.0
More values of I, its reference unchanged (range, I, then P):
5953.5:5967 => -5.53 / 0.0040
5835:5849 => -4.08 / 0.0169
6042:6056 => -4.14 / 0.0159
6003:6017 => -5.86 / 0.0028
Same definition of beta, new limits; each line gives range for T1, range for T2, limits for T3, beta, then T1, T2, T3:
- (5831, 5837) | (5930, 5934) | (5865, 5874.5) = 0.02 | -0.01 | -0.010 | -0.080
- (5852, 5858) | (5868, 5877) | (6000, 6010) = 0.08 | 0.05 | -0.070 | 0.000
